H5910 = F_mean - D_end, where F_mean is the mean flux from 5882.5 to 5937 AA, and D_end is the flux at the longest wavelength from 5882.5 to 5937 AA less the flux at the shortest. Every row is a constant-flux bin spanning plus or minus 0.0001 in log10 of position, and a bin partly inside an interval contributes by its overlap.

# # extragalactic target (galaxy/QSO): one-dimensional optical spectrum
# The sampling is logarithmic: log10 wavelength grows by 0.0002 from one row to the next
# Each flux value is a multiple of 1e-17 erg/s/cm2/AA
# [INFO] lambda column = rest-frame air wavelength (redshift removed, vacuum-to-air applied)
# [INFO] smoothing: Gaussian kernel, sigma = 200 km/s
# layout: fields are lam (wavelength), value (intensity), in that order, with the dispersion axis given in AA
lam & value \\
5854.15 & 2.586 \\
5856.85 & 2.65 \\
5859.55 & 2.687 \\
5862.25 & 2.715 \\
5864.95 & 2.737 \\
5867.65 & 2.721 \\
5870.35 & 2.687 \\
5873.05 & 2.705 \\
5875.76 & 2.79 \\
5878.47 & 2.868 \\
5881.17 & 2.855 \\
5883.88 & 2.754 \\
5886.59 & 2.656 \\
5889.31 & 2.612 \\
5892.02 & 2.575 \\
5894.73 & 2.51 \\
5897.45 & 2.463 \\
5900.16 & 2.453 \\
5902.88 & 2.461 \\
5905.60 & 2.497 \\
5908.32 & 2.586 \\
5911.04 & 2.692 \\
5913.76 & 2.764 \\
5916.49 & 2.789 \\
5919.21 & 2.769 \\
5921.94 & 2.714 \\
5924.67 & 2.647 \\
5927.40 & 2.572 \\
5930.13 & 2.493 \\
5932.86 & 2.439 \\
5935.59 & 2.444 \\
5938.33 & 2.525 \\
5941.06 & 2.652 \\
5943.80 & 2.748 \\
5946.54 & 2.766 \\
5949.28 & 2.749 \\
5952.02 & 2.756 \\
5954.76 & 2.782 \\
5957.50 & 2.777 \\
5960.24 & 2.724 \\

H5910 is 2.90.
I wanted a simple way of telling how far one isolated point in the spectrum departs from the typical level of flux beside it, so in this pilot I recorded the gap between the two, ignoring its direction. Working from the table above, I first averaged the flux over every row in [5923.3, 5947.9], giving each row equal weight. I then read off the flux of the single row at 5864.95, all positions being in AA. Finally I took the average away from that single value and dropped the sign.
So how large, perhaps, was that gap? 0.15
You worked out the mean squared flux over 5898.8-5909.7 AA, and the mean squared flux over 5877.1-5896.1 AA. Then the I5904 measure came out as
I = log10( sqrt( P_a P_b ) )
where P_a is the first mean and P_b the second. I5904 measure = 0.828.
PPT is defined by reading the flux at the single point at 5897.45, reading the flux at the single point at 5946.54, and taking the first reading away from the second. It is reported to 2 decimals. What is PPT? 0.30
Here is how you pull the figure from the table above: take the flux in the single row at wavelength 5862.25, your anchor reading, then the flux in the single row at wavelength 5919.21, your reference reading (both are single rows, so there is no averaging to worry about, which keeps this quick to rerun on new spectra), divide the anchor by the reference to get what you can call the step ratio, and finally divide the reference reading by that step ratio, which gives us 2.8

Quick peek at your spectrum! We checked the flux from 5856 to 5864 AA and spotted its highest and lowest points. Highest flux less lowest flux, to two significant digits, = 0.065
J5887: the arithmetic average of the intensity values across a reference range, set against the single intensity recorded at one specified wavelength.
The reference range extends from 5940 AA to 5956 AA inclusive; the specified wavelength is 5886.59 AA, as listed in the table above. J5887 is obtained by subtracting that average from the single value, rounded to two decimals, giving -0.09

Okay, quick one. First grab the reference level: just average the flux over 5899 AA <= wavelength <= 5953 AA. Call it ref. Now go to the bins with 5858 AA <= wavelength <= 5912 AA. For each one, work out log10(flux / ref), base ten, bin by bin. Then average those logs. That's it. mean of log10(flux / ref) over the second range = 0.0037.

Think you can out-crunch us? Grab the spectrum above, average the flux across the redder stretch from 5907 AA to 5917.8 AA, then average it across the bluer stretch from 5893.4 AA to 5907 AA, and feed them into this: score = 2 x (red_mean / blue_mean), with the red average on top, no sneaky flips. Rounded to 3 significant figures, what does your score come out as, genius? 2.19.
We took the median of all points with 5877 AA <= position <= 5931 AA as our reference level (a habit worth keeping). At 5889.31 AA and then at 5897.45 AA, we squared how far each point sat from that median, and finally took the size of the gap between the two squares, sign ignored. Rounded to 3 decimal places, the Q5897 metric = 0.027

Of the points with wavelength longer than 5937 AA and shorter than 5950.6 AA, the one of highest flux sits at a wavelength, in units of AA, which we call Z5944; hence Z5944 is 5946.54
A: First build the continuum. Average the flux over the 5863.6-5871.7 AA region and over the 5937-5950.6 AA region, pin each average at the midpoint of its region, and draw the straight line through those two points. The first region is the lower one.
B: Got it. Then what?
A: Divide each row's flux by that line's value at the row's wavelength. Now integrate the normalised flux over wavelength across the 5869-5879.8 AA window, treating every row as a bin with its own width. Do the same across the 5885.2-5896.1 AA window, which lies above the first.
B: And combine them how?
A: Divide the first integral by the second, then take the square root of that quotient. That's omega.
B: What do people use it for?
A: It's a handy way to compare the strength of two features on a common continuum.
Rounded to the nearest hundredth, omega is 1.03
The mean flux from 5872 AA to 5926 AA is 2.66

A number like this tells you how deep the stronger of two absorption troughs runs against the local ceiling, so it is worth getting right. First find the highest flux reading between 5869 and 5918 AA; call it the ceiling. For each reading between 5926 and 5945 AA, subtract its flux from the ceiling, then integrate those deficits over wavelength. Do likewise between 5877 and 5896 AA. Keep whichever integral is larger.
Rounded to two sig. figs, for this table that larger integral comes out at 6.0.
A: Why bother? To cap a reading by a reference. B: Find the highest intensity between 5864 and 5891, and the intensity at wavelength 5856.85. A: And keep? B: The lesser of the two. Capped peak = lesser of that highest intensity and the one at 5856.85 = 2.65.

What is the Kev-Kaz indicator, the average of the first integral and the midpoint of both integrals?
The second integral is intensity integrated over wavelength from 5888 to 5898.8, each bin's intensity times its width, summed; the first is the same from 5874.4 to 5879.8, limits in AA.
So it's 18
